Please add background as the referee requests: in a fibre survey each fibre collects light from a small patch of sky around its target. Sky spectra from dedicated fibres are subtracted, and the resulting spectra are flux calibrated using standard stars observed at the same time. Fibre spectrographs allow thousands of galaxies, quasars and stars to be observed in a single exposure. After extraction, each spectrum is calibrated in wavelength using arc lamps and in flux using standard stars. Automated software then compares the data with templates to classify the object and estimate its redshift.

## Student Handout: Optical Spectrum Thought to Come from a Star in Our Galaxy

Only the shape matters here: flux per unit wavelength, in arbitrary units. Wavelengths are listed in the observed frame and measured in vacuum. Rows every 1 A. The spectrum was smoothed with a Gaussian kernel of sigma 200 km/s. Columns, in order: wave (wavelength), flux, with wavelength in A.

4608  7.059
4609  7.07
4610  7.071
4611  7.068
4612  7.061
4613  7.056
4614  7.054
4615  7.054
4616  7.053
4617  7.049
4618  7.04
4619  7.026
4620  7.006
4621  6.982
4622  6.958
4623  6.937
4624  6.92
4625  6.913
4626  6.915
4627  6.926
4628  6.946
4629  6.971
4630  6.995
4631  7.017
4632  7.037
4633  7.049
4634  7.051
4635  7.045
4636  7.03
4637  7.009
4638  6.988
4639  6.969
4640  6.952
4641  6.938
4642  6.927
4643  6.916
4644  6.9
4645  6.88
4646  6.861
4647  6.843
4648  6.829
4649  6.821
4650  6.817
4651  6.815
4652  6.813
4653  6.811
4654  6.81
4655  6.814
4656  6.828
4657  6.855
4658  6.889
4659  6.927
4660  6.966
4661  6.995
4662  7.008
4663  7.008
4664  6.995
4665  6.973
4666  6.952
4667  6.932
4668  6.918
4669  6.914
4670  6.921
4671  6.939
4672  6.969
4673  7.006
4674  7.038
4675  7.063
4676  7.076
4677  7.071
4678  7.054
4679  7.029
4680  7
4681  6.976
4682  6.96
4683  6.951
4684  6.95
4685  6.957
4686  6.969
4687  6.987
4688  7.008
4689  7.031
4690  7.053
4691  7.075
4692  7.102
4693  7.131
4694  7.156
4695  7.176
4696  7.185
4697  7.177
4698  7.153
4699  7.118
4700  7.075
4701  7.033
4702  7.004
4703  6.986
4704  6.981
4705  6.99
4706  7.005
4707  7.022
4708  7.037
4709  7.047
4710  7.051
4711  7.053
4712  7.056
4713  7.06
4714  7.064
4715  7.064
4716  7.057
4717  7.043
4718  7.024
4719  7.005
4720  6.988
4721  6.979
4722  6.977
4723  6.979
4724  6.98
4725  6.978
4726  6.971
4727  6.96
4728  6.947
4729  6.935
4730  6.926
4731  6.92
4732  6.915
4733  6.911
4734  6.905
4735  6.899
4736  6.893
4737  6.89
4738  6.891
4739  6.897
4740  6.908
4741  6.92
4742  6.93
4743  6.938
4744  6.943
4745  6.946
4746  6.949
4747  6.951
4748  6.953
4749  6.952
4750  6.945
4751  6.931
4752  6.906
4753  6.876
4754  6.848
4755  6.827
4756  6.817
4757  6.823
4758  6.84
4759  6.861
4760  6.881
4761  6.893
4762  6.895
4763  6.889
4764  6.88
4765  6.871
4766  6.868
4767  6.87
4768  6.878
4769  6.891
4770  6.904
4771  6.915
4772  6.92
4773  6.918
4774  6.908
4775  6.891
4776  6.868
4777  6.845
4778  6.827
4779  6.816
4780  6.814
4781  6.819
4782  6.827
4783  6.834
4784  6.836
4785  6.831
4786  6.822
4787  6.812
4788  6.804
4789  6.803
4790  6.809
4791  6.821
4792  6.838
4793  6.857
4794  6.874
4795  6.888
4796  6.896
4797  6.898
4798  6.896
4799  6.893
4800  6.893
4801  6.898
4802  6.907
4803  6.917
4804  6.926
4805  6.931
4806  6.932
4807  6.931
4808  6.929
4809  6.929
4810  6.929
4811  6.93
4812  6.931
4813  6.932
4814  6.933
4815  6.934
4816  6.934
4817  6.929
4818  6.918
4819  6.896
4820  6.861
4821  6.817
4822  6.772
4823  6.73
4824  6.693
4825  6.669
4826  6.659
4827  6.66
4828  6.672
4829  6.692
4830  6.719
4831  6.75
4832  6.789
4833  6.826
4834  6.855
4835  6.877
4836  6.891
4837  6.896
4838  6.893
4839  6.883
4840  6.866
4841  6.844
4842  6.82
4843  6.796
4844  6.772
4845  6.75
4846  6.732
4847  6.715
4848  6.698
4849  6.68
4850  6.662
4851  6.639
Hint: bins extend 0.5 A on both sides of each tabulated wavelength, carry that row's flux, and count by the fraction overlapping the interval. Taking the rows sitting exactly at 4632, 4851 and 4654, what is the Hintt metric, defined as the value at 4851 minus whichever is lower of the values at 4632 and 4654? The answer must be -0.17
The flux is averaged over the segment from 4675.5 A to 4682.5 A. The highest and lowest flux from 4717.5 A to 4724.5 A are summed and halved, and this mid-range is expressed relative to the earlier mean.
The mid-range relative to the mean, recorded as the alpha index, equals 1.00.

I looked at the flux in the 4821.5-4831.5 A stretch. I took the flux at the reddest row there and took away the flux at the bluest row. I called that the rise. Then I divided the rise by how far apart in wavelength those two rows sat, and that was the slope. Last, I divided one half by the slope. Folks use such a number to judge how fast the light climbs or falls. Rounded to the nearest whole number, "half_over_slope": -205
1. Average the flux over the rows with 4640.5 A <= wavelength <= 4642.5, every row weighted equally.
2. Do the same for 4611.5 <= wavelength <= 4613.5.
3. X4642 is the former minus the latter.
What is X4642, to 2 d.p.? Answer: -0.13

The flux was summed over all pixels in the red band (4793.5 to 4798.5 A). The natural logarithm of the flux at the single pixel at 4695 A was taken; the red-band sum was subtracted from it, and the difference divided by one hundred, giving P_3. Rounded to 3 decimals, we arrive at -0.325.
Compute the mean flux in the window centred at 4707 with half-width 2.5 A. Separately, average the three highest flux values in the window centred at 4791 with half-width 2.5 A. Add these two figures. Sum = 13.9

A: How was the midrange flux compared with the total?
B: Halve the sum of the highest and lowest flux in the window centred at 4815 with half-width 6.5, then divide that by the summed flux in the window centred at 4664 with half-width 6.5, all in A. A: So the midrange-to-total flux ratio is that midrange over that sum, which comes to 0.0761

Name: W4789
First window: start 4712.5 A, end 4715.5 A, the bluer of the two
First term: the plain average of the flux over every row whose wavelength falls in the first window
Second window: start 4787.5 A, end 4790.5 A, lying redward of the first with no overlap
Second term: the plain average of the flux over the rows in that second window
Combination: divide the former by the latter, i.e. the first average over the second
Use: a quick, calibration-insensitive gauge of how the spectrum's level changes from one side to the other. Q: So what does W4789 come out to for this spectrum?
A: 1.04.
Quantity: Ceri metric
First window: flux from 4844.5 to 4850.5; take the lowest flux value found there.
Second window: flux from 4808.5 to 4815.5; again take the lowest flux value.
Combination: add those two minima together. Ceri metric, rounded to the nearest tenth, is 13.6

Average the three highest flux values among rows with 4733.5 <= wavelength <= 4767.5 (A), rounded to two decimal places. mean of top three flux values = 6.95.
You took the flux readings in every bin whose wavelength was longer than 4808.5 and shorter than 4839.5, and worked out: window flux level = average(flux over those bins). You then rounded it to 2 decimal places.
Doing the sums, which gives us 6.83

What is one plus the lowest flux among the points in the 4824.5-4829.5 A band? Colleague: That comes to 7.66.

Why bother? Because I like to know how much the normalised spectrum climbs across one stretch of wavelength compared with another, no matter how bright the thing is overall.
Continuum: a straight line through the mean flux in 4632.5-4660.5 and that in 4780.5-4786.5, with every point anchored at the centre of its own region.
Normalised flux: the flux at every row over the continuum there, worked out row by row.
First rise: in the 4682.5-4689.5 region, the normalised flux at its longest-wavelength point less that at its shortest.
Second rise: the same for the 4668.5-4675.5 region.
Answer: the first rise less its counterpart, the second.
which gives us -0.010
